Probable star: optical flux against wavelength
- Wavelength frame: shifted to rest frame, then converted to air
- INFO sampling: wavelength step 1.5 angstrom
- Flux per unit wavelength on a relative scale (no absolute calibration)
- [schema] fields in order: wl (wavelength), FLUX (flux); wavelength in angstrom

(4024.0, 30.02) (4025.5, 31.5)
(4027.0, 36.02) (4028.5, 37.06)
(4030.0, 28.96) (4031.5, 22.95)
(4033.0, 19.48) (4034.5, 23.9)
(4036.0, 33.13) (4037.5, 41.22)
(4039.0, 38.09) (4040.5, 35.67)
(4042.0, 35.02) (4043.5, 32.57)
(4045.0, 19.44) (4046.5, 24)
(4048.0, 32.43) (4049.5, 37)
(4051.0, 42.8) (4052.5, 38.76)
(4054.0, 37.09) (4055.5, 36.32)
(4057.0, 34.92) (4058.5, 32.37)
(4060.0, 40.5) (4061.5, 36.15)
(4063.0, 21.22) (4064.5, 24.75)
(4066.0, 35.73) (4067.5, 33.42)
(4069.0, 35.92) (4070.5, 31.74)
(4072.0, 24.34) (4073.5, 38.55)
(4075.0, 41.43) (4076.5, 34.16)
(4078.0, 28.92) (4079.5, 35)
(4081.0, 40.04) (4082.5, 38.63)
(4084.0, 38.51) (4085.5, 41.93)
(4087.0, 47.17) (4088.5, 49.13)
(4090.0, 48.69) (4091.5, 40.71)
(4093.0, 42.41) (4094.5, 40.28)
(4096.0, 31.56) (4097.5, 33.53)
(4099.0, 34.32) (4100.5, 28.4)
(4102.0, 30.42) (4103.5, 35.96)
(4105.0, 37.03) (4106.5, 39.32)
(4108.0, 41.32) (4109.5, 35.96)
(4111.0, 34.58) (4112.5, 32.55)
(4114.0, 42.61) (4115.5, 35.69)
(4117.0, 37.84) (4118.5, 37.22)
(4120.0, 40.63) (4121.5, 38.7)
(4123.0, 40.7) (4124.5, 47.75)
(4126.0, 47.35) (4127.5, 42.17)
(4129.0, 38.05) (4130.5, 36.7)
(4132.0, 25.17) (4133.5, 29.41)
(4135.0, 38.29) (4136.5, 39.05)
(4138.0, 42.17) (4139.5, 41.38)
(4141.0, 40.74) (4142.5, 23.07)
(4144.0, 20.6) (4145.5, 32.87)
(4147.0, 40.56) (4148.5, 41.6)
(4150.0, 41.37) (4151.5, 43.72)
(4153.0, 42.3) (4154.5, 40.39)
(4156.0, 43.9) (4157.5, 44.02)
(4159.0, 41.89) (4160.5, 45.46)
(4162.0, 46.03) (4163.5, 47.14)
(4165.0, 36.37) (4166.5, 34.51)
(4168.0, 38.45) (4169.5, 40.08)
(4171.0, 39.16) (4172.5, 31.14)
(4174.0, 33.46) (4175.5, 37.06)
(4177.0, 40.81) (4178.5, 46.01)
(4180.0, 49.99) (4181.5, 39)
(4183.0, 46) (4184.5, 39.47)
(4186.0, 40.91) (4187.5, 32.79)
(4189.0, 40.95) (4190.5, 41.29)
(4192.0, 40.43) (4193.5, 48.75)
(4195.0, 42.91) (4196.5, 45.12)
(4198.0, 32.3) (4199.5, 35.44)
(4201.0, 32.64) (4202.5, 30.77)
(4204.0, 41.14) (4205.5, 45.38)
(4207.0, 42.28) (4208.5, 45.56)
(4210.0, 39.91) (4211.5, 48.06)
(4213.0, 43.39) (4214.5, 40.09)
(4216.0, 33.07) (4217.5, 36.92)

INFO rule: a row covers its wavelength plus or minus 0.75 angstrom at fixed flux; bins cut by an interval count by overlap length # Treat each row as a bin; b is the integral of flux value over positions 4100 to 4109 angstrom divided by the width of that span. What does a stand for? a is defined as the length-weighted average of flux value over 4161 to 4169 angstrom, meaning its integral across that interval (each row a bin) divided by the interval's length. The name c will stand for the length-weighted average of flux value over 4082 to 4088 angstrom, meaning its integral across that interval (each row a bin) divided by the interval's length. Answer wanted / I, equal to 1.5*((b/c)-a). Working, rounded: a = 41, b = 35.6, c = 42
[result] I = -60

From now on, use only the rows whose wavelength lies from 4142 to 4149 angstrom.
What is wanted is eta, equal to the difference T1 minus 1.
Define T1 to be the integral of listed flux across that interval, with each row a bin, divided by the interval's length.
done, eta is 31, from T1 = 32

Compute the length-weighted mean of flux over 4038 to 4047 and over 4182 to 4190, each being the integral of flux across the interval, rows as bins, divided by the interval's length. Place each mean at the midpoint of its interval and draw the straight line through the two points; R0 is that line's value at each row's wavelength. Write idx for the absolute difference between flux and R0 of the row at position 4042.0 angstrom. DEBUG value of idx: 4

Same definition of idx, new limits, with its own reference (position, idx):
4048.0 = 1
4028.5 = 7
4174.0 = 6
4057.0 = 3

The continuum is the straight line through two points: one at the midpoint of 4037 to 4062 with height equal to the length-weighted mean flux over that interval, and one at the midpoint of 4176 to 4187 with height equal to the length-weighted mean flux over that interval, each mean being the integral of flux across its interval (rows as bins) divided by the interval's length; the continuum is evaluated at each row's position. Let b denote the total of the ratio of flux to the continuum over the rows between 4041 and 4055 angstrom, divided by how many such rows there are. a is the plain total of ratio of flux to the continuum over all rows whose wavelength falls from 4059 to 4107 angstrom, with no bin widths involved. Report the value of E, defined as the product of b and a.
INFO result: 30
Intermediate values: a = 31.4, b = 0.95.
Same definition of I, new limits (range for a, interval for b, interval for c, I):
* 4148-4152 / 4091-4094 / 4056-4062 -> -62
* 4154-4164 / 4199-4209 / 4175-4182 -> -65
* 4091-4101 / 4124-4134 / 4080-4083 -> -52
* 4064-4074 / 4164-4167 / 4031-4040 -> -46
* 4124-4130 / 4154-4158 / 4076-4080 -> -63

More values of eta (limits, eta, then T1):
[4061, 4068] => 29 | 30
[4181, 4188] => 39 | 40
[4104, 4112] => 36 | 37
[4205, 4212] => 43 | 44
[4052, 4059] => 35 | 36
